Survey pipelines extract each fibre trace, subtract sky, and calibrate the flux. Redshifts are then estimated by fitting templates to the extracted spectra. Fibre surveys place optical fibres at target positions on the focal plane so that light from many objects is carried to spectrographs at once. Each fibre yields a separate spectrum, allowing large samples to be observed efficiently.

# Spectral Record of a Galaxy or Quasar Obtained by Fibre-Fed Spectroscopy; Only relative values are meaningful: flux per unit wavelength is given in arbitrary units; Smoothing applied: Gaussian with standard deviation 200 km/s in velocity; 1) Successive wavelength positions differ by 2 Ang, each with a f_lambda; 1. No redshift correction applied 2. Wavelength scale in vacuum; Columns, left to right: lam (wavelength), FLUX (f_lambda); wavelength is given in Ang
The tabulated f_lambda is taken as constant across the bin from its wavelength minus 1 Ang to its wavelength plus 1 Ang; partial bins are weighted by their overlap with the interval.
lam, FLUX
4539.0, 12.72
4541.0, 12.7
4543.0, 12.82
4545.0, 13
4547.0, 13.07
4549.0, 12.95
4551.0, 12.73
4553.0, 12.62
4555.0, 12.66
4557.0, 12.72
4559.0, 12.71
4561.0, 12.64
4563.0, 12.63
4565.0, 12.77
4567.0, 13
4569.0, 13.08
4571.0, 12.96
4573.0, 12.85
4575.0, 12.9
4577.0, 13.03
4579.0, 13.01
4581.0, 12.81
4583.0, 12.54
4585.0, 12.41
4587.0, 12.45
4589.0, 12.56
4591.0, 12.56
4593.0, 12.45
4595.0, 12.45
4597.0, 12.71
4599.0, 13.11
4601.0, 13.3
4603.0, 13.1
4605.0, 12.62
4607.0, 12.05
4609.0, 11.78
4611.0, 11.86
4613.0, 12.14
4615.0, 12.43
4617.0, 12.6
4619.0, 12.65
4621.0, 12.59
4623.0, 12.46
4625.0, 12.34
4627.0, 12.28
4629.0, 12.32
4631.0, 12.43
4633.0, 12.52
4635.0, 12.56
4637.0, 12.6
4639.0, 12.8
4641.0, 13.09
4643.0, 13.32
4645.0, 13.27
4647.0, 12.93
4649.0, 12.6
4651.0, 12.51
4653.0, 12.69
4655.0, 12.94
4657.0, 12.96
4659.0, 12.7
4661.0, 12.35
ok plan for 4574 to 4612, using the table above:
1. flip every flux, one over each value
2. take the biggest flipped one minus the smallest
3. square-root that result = 0.098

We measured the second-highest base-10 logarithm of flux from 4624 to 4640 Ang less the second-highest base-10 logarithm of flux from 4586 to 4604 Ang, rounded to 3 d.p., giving -0.017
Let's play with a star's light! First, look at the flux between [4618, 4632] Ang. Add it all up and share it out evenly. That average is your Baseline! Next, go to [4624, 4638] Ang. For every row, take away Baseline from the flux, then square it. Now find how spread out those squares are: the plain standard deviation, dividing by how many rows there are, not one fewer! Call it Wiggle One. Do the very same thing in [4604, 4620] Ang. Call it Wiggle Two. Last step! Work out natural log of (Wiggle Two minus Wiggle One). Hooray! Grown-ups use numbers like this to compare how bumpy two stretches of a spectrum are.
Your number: -2.0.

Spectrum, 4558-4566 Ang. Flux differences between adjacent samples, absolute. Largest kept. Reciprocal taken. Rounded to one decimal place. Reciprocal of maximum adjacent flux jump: 7.1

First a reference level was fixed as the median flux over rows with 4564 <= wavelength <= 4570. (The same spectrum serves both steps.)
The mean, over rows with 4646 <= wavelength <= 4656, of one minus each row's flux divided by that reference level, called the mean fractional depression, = 0.020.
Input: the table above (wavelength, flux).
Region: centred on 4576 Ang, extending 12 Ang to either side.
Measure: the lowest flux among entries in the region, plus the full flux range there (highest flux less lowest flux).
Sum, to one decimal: 13.1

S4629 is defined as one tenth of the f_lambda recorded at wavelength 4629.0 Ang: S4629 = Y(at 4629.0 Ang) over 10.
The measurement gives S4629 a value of 1.23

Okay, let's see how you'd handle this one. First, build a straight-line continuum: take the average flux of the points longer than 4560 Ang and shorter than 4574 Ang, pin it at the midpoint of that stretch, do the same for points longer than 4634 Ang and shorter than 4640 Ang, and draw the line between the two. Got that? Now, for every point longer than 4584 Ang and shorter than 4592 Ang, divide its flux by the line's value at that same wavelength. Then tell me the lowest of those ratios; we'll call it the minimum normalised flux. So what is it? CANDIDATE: 0.970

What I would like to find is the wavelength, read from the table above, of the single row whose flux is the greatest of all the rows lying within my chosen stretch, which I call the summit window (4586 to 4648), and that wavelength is 4643.0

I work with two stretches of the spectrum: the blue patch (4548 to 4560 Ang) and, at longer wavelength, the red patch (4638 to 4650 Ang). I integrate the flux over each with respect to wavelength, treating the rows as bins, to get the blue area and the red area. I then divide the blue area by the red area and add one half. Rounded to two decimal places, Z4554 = 1.48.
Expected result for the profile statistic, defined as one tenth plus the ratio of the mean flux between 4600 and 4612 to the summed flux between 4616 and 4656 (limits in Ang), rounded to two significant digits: 0.15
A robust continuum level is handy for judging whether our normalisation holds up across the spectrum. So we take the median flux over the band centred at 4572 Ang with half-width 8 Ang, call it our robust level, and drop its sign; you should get 13.0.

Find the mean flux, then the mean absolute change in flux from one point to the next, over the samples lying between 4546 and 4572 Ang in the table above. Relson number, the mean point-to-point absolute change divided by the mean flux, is 0.0079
